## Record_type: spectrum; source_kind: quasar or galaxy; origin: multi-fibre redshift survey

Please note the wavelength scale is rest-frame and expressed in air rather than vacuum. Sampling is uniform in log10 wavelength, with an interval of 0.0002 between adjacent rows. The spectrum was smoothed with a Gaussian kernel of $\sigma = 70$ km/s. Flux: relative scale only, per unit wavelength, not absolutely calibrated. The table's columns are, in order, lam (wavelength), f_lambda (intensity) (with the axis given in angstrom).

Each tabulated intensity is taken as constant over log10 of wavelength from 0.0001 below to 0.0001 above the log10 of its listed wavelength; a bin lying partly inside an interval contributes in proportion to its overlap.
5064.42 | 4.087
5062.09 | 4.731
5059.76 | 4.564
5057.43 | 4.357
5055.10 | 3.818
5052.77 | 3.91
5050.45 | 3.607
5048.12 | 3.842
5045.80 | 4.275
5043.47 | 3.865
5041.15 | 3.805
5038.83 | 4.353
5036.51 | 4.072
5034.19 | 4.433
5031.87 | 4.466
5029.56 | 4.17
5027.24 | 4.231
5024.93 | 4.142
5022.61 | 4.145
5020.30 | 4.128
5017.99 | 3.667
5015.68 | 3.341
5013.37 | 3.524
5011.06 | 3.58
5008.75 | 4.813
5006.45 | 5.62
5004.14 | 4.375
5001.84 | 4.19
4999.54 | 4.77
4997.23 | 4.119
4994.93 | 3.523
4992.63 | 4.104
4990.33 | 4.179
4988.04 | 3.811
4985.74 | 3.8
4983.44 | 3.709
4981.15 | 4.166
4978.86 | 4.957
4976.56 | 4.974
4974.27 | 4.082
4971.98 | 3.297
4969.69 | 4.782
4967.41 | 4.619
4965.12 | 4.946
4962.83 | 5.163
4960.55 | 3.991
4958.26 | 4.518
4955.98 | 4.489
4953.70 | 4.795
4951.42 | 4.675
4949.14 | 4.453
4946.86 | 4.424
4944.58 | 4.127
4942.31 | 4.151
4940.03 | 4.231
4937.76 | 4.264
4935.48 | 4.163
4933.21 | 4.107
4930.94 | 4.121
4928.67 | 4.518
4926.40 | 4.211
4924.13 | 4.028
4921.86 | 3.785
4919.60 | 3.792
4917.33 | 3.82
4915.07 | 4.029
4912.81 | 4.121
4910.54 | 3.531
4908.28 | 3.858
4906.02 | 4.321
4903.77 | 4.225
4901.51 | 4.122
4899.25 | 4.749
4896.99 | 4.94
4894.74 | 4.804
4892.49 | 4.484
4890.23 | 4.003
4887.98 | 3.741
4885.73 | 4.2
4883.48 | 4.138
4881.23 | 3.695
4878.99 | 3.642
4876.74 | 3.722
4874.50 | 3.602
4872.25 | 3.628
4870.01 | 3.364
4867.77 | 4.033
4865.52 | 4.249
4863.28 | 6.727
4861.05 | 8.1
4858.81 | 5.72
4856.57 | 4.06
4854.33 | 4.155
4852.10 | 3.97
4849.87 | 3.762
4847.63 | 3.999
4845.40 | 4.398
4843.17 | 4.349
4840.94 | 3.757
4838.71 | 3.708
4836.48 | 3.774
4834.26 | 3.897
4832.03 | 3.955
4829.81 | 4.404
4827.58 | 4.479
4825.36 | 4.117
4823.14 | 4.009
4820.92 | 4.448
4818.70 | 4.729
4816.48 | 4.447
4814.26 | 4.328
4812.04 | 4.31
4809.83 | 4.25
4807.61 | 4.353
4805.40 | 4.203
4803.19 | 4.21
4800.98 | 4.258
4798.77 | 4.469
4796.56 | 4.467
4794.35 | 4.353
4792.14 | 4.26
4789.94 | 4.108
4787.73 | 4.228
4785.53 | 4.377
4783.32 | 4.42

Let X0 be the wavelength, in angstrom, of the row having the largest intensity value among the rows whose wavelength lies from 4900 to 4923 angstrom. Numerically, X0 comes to 4906.02 angstrom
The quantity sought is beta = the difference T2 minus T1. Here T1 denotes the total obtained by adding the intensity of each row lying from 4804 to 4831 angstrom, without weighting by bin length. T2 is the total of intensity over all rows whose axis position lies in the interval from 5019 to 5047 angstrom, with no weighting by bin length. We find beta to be -2.0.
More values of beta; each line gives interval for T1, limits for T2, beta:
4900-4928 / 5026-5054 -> 1.2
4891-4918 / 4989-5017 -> -0.9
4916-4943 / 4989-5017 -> 0.9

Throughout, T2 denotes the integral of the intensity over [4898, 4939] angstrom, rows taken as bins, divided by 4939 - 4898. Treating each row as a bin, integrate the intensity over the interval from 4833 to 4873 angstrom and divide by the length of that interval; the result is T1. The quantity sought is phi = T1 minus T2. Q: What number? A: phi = 0.33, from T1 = 4.43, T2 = 4.10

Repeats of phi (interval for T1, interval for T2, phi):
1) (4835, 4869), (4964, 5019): 0.37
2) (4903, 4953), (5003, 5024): 0.01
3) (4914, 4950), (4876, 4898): 0.00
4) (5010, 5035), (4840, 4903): -0.38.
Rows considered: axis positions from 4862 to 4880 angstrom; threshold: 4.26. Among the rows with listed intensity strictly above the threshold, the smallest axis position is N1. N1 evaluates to 4863.28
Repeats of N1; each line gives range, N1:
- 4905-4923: 4906.02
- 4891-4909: 4892.49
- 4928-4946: 4928.67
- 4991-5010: 4999.54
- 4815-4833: 4816.48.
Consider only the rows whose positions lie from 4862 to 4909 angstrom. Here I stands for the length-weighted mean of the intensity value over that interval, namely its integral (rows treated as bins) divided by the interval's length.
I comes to 4.22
